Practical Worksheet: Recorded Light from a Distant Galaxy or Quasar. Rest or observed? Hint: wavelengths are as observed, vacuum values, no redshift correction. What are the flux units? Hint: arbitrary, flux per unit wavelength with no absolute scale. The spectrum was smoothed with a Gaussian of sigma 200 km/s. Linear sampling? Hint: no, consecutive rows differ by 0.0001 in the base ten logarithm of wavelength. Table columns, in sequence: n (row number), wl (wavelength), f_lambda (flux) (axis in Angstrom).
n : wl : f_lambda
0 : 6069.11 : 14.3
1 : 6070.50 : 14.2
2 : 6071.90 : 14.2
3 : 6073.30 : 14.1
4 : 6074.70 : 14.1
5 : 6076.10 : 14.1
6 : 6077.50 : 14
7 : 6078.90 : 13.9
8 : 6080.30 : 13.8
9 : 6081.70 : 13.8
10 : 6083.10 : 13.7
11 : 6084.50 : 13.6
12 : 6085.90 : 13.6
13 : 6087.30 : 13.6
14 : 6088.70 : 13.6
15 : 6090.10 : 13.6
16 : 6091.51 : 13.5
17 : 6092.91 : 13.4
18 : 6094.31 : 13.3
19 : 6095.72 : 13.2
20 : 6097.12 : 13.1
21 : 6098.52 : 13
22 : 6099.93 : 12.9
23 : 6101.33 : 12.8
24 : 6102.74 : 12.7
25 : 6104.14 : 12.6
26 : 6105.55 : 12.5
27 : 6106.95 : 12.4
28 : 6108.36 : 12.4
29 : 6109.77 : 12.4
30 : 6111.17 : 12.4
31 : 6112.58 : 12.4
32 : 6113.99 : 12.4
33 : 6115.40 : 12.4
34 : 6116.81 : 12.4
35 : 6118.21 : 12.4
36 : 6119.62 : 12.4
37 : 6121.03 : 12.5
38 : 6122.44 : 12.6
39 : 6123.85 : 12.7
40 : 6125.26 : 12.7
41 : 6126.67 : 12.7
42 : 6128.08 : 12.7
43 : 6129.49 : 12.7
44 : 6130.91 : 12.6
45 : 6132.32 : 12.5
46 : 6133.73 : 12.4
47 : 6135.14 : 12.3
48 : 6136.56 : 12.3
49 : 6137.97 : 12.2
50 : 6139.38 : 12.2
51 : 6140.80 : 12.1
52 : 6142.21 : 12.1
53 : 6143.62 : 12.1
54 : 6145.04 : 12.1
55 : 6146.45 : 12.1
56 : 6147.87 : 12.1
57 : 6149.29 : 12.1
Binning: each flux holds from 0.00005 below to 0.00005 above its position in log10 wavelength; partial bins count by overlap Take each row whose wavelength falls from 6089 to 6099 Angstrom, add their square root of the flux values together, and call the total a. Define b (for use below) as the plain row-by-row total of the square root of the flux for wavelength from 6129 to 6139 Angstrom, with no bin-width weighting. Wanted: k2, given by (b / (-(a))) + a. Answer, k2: 24.6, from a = 25.5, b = 24.68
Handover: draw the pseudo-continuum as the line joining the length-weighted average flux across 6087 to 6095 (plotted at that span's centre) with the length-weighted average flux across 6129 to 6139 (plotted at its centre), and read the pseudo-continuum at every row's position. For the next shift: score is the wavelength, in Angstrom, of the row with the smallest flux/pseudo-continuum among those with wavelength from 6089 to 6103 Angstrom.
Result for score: 6102.74 Angstrom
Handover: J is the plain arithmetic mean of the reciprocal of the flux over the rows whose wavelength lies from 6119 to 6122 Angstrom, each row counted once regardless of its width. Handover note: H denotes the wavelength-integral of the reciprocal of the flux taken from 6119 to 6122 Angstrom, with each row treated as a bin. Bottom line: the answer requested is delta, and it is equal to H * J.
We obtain 0.0193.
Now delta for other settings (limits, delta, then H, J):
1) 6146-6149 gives 0.0204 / 0.247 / 0.0826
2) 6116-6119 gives 0.0195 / 0.242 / 0.0806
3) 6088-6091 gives 0.0162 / 0.220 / 0.0735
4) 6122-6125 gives 0.0187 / 0.237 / 0.0791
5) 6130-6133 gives 0.0190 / 0.238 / 0.0797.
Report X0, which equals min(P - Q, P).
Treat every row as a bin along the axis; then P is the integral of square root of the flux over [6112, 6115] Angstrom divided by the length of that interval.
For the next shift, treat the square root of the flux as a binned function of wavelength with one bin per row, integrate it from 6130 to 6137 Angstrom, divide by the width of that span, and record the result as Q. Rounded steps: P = 3.52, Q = 3.52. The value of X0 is -0.01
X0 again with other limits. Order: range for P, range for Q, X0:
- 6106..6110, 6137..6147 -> 0.03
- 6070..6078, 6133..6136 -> 0.24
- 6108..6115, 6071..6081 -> -0.22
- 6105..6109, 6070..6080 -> -0.22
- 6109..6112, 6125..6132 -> -0.03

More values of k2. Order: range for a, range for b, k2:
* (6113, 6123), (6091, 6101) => 23.7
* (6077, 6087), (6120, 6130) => 25.0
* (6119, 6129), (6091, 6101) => 23.8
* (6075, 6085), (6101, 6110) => 25.1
